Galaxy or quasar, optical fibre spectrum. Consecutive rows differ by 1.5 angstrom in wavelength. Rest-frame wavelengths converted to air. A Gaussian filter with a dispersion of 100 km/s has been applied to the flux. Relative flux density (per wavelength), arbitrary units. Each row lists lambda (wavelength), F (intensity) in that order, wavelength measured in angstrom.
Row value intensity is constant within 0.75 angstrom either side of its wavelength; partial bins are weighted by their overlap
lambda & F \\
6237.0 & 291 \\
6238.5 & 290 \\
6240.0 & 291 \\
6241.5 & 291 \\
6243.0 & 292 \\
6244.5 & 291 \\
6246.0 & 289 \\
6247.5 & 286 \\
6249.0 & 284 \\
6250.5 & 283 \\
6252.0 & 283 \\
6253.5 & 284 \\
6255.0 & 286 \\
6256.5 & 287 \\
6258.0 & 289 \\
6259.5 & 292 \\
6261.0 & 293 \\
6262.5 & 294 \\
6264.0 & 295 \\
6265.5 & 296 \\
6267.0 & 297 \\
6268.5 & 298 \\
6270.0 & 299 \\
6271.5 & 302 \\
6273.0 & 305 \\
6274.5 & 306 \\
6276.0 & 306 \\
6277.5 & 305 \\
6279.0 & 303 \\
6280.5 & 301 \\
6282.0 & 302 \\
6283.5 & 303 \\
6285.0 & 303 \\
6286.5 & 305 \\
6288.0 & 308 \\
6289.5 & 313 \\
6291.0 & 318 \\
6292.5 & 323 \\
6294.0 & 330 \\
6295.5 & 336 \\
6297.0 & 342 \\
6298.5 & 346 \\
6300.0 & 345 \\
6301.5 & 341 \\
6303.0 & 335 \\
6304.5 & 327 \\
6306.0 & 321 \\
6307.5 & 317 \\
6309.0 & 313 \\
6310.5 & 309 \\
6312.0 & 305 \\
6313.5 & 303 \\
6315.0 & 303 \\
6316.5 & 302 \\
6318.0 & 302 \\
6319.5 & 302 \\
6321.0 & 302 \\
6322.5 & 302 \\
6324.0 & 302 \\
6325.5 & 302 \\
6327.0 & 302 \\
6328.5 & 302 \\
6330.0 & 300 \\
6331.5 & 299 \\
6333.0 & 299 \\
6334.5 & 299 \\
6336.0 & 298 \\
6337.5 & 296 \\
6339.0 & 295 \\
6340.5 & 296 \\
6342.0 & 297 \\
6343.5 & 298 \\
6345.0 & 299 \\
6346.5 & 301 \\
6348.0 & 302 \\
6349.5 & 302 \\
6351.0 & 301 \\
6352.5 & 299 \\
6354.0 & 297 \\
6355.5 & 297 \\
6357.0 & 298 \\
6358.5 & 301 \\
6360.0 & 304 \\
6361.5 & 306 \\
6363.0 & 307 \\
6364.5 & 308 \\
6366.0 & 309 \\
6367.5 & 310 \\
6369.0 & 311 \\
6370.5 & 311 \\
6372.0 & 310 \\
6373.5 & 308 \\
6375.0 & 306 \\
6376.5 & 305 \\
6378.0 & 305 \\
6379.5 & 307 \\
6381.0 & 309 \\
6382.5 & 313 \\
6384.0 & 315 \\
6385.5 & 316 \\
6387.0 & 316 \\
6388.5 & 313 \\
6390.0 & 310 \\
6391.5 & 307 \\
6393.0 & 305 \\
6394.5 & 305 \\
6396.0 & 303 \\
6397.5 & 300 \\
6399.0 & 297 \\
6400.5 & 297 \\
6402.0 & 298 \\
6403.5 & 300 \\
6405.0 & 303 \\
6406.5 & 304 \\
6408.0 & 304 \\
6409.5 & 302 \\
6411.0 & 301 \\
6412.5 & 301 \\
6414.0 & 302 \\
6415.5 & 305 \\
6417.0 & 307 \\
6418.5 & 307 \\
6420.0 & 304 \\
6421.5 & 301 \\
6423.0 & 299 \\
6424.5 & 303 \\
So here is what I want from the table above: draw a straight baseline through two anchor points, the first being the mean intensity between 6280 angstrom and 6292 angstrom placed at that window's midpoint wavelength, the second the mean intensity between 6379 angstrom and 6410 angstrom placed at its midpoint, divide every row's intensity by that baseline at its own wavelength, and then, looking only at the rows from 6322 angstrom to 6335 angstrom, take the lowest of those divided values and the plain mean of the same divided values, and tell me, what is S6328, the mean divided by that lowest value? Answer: 1.01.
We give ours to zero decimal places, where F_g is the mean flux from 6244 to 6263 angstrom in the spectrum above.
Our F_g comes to 288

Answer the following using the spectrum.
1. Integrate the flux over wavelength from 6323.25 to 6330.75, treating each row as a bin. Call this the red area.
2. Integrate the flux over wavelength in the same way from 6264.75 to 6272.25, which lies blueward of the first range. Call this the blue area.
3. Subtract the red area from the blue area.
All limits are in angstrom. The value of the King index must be -24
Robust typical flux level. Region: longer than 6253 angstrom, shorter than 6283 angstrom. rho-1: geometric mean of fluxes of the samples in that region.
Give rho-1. 297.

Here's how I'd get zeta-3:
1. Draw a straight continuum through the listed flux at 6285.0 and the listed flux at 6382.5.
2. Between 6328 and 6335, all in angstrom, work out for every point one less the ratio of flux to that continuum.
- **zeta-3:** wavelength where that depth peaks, 6334.5 angstrom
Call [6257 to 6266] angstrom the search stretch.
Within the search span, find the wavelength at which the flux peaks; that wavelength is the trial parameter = 6265.5 angstrom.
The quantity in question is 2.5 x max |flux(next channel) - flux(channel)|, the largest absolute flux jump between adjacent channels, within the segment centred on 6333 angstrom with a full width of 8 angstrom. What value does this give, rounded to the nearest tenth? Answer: 2.5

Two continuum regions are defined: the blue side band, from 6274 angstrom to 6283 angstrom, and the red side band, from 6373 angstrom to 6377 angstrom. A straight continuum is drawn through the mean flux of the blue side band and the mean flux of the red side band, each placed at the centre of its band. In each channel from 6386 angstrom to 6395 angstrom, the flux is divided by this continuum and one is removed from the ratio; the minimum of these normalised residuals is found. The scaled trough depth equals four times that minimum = -0.024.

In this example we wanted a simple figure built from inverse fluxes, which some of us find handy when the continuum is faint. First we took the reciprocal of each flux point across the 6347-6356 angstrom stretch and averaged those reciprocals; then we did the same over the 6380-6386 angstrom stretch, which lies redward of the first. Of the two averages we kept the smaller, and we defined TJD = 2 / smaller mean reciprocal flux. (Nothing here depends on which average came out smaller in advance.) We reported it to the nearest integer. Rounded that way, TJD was 626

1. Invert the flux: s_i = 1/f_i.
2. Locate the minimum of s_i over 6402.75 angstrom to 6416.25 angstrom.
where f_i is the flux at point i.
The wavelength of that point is 6415.5 angstrom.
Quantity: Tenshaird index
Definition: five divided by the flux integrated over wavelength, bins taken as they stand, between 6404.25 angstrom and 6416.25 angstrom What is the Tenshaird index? 0.0014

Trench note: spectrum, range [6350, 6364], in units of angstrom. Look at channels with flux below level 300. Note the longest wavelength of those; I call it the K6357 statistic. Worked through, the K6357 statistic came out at 6357.0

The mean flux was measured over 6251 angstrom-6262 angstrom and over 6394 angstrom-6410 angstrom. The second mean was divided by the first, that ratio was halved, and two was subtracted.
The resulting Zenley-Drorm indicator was -1.477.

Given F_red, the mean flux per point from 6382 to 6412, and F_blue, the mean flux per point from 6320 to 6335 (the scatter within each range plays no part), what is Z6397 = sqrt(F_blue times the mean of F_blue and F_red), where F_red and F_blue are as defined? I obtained 302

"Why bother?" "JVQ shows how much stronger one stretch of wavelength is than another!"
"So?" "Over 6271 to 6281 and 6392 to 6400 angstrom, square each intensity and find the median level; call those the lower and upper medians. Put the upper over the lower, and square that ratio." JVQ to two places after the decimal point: 0.97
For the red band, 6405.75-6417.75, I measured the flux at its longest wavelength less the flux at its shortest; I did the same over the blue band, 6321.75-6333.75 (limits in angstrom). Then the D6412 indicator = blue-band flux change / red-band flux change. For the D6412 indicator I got -1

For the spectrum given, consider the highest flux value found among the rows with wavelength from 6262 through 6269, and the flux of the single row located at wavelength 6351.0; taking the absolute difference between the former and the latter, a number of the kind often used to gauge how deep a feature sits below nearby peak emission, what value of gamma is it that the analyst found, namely 3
